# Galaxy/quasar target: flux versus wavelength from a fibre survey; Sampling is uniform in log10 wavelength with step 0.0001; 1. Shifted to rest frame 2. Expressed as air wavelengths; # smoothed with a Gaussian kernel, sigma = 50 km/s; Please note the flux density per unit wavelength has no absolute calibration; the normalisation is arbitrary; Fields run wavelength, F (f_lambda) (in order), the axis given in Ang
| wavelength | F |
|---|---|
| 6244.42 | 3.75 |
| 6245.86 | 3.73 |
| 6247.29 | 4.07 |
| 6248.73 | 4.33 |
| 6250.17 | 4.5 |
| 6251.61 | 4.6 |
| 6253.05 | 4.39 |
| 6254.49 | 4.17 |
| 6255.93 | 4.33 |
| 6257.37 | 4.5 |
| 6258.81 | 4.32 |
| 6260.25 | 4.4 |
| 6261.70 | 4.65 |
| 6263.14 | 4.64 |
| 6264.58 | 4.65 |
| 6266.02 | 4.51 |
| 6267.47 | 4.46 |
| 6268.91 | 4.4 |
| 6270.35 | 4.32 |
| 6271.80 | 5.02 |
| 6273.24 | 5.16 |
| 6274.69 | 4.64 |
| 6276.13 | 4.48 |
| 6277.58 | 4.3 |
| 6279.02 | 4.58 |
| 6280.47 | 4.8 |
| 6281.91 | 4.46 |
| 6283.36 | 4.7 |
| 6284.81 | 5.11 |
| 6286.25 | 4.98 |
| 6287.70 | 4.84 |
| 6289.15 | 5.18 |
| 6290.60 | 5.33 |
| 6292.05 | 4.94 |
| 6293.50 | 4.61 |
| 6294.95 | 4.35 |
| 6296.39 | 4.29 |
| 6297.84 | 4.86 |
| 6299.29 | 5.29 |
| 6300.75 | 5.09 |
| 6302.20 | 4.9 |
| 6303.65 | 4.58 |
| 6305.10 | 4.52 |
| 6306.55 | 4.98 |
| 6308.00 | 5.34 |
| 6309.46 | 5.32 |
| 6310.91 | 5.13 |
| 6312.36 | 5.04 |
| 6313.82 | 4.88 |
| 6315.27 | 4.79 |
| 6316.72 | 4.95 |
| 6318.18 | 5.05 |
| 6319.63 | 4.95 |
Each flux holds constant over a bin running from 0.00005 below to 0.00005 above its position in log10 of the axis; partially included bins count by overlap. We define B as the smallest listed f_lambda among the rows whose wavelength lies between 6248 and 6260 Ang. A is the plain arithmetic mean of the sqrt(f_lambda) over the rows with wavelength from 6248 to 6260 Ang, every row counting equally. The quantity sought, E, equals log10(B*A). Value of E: 0.94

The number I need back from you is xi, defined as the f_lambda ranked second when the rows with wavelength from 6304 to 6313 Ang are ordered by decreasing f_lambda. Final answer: 5.32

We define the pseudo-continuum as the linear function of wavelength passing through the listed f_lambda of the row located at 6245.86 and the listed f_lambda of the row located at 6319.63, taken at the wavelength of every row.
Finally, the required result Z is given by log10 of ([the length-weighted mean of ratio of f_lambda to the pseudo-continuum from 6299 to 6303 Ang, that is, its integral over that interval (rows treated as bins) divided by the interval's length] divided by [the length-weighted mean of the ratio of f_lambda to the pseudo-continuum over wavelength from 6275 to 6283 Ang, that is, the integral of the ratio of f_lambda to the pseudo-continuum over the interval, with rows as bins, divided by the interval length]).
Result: 0.011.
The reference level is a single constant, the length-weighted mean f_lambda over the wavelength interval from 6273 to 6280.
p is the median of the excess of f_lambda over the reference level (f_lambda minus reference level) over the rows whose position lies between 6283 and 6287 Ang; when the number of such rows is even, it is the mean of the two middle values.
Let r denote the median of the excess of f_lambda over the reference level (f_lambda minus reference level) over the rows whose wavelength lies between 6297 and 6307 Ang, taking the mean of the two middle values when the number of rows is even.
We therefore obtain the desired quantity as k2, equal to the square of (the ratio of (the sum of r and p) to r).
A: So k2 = 5.1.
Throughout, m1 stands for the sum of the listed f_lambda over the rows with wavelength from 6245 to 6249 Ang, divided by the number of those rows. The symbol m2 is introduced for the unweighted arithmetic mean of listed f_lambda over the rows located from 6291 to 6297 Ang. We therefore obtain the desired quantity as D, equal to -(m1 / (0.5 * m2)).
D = -1.78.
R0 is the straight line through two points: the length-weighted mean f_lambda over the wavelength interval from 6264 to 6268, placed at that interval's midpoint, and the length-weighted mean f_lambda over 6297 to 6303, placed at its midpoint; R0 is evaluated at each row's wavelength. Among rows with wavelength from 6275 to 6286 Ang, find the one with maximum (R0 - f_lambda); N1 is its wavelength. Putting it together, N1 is 6277.58 Ang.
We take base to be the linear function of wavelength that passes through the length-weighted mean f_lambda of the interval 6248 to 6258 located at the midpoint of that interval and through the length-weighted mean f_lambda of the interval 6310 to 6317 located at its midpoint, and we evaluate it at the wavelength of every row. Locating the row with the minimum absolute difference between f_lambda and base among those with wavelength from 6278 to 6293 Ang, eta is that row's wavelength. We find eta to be 6283.36 Ang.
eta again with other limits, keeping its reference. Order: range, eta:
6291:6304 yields 6302.20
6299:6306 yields 6302.20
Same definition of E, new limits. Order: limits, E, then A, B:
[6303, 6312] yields 1.00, 2.23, 4.52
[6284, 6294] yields 1.01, 2.24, 4.61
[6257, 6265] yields 0.96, 2.13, 4.32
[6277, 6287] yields 0.97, 2.17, 4.3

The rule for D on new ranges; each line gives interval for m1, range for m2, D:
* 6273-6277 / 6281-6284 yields -2.08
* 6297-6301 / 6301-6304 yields -2.14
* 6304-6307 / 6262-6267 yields -2.07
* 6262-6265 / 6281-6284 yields -2.03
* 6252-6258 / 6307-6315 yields -1.69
